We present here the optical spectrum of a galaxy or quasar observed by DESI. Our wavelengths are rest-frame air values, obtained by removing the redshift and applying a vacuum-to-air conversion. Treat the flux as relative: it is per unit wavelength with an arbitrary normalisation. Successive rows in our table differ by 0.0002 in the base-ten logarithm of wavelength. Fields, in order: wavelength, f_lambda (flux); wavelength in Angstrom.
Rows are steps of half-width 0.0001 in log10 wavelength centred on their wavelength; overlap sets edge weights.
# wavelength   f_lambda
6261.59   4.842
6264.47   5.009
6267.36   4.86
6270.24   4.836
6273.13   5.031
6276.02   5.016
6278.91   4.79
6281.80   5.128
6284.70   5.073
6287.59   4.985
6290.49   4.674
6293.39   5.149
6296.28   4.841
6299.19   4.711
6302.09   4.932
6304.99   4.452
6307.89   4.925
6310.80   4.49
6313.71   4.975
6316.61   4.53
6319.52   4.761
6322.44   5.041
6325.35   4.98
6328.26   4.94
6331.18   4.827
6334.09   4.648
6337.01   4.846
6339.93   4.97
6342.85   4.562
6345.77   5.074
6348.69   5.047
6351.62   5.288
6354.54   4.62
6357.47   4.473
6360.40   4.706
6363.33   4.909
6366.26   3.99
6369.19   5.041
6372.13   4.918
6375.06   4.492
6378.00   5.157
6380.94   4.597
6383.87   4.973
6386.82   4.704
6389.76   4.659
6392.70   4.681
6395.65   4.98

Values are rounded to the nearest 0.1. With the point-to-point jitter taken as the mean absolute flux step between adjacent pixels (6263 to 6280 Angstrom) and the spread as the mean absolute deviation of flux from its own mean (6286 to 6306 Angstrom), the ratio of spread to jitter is 1.5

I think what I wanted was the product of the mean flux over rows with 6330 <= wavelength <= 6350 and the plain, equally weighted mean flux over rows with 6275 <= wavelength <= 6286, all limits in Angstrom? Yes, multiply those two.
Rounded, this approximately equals 24.3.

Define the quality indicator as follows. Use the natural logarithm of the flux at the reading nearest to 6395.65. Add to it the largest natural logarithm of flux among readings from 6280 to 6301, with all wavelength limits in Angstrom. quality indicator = 3.24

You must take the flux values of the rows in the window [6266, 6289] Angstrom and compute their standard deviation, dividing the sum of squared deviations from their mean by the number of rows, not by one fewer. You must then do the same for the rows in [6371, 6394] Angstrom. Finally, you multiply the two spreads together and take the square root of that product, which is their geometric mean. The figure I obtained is 0.15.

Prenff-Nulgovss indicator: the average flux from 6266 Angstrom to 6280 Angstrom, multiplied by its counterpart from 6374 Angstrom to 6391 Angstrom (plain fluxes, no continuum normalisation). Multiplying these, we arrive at 23.4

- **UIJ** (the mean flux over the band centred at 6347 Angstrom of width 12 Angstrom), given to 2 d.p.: 4.99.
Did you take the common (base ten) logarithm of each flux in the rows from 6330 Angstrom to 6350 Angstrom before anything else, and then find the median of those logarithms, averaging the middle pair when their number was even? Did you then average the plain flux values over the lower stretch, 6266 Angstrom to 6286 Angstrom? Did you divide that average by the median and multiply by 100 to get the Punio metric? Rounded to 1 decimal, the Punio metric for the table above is 724.0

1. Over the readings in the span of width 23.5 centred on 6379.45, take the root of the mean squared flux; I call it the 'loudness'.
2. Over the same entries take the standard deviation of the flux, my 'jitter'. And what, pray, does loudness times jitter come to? 1.1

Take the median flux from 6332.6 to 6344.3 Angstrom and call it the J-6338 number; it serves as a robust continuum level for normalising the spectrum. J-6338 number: 4.75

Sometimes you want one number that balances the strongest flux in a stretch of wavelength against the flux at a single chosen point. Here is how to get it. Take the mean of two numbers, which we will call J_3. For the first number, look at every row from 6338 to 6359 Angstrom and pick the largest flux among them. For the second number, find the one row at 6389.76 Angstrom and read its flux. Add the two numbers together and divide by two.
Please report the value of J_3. 4.97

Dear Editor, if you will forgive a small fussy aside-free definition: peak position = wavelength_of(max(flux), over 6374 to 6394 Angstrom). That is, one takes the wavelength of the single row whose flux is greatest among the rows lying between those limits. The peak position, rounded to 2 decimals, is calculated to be 6378.00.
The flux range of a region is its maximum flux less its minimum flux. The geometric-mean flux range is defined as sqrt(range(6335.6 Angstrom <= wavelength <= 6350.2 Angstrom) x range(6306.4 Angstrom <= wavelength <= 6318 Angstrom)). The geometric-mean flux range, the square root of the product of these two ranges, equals 0.50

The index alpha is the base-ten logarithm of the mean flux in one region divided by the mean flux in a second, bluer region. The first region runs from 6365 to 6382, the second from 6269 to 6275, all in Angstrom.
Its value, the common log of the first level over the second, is -0.021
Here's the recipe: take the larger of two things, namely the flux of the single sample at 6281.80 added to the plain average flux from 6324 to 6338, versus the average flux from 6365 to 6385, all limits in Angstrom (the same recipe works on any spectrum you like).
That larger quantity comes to 10.0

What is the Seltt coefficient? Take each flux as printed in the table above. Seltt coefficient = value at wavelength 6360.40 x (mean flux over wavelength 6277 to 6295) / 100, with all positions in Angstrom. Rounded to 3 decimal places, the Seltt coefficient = 0.234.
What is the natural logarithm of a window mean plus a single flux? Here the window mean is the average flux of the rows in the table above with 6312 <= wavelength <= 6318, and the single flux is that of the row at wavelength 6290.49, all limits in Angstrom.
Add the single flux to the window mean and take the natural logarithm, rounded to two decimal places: 2.24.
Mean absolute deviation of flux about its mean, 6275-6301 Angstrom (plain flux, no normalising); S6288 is 0.16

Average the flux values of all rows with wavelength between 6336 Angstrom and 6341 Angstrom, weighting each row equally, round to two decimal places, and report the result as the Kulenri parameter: 4.91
